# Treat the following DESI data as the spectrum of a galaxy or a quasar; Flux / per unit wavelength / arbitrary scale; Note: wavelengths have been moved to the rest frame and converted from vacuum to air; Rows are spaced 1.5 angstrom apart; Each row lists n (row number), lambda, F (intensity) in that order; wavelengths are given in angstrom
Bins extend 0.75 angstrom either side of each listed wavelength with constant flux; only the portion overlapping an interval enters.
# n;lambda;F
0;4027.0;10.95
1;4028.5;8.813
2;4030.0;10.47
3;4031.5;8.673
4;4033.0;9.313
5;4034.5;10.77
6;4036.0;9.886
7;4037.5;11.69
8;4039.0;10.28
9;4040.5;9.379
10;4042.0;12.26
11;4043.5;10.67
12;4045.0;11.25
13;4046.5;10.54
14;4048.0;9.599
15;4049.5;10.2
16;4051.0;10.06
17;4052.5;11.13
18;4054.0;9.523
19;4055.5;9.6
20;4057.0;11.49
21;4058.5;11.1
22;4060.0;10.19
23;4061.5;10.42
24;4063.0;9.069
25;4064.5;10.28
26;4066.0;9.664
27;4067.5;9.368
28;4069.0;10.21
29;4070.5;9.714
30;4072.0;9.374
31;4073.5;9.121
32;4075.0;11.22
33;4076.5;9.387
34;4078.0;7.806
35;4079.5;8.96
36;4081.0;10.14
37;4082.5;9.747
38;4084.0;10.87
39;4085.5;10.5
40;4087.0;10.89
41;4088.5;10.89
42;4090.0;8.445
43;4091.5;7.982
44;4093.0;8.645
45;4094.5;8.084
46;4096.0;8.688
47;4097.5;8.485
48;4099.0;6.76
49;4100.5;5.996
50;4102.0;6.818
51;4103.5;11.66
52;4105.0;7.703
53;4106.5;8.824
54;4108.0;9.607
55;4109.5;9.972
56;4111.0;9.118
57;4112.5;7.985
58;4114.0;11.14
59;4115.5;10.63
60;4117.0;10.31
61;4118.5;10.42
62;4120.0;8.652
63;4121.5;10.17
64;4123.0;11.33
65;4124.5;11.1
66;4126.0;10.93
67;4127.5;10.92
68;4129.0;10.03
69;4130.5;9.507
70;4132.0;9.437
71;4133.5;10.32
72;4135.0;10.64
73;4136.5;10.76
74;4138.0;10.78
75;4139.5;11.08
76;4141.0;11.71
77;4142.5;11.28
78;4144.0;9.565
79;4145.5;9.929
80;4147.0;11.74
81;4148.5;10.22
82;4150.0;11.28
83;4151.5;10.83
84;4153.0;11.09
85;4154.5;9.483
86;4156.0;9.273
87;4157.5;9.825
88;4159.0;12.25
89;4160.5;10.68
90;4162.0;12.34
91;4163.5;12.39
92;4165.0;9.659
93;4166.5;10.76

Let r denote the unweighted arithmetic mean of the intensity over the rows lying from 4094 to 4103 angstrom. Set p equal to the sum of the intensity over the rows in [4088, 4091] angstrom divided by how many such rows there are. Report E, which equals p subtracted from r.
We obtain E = -2.2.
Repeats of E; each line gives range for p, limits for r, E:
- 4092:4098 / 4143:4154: 2.2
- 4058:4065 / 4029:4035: -0.4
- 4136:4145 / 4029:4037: -1.0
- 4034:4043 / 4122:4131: -0.1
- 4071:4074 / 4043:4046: 1.7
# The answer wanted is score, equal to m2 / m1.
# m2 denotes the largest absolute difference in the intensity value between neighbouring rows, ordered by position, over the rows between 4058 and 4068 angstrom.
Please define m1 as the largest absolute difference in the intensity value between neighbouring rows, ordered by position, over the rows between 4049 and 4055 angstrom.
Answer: 0.8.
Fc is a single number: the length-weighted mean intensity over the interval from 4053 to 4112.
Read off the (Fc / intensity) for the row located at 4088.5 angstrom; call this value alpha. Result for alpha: 0.86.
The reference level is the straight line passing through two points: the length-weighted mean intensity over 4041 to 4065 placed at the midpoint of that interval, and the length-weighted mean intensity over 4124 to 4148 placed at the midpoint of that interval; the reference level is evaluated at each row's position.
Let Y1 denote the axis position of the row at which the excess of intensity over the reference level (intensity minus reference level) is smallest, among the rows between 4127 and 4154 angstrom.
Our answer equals 4132.0 angstrom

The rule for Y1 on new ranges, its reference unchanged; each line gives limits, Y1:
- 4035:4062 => 4040.5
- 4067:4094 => 4078.0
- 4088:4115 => 4100.5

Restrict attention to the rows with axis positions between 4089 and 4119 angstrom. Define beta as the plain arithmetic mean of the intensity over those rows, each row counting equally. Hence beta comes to 8.9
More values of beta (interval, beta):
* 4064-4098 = 9.5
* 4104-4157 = 10.2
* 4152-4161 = 10.4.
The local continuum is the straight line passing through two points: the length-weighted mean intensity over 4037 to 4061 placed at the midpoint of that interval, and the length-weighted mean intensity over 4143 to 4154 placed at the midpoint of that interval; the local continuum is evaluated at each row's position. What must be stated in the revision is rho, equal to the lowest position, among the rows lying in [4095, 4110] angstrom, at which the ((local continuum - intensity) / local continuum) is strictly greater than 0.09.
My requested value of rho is 4096.0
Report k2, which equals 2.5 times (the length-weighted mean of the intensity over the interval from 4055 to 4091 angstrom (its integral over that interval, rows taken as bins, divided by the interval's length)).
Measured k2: 25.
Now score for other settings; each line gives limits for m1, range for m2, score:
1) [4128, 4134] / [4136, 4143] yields 0.7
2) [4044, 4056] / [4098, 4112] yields 3.0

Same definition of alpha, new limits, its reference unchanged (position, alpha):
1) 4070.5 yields 0.97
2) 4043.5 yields 0.88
